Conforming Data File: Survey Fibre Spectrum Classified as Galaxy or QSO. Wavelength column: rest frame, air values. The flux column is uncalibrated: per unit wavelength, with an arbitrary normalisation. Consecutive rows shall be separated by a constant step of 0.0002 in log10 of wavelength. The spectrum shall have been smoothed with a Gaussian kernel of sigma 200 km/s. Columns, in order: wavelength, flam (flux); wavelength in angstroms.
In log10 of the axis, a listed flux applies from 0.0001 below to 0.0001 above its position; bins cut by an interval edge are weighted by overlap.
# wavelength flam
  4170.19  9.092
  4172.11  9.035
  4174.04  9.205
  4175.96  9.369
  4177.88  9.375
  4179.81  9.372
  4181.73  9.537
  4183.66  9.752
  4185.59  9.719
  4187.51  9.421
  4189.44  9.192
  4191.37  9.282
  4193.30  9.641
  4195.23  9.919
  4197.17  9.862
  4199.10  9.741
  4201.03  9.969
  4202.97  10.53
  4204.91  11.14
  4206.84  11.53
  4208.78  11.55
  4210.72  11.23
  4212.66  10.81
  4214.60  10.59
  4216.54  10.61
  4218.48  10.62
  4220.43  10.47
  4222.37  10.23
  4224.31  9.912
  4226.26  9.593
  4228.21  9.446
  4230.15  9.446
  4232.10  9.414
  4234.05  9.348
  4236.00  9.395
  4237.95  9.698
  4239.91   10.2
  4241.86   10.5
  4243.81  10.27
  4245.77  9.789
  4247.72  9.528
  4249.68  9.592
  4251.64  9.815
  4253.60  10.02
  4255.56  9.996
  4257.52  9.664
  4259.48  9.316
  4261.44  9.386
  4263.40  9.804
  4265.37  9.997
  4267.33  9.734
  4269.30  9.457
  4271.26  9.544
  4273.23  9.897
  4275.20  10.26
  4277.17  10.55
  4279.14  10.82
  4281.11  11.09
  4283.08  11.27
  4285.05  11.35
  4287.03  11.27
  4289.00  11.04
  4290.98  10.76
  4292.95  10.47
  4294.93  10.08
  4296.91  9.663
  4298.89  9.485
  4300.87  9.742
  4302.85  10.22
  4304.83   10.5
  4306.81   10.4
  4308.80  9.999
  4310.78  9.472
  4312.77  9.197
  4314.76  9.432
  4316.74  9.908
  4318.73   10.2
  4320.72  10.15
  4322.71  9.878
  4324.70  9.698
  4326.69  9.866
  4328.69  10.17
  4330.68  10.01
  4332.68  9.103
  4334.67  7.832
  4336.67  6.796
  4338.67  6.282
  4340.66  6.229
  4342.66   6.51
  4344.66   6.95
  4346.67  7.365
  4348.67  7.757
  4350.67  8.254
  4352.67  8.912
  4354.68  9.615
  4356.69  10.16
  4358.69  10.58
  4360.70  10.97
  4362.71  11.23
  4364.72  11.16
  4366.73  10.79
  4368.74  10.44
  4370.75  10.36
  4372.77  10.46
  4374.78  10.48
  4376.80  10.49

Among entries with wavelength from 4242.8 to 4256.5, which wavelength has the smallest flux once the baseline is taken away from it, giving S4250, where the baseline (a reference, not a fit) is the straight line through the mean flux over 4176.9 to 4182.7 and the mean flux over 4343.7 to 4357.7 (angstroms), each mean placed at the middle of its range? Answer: 4247.72 angstroms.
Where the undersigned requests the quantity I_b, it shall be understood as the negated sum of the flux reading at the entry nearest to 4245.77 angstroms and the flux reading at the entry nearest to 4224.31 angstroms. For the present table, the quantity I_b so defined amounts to -19.7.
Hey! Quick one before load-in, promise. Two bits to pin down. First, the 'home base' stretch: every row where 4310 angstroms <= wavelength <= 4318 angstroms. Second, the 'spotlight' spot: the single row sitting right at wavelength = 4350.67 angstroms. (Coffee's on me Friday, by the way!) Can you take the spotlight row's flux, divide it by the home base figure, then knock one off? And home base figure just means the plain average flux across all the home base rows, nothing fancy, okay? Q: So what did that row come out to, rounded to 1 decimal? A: -0.1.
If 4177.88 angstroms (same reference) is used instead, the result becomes 0.0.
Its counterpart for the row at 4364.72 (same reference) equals 0.2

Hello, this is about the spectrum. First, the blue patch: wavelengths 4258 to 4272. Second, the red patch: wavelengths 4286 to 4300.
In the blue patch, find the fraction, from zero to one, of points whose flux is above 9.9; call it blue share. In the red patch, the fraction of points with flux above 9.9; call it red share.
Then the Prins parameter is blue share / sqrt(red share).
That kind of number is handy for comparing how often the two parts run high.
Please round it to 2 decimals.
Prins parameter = 0.17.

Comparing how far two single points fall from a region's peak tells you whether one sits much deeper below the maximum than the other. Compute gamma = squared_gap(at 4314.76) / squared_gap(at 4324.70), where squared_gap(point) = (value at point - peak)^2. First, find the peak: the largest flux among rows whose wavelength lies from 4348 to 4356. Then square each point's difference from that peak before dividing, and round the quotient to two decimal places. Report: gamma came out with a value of 4.86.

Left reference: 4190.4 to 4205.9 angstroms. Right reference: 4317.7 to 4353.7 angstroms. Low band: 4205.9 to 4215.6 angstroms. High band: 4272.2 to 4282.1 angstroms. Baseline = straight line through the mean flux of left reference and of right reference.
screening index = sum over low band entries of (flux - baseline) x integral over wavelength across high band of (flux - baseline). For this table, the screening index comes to 89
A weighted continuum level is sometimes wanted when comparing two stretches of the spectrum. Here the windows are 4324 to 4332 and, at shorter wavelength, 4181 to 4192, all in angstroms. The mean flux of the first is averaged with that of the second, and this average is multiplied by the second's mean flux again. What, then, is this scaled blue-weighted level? 92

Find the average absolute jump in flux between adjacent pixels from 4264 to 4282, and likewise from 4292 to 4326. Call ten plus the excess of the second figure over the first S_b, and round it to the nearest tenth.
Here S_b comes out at 10.0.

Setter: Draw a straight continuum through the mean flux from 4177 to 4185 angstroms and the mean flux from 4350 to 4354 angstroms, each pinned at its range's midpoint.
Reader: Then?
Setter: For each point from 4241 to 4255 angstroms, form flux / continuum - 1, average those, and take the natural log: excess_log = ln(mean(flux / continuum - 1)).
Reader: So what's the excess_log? -2.5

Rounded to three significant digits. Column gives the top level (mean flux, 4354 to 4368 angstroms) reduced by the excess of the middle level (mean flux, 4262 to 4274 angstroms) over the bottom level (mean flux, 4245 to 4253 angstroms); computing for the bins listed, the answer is 10.6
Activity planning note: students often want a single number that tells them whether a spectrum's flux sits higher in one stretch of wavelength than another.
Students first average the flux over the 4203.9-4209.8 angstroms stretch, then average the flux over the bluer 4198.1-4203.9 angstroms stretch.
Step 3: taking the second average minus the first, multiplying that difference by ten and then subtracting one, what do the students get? -14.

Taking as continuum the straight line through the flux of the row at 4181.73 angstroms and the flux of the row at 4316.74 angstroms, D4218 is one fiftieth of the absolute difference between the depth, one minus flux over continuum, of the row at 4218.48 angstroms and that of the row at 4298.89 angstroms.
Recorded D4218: 0.0028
